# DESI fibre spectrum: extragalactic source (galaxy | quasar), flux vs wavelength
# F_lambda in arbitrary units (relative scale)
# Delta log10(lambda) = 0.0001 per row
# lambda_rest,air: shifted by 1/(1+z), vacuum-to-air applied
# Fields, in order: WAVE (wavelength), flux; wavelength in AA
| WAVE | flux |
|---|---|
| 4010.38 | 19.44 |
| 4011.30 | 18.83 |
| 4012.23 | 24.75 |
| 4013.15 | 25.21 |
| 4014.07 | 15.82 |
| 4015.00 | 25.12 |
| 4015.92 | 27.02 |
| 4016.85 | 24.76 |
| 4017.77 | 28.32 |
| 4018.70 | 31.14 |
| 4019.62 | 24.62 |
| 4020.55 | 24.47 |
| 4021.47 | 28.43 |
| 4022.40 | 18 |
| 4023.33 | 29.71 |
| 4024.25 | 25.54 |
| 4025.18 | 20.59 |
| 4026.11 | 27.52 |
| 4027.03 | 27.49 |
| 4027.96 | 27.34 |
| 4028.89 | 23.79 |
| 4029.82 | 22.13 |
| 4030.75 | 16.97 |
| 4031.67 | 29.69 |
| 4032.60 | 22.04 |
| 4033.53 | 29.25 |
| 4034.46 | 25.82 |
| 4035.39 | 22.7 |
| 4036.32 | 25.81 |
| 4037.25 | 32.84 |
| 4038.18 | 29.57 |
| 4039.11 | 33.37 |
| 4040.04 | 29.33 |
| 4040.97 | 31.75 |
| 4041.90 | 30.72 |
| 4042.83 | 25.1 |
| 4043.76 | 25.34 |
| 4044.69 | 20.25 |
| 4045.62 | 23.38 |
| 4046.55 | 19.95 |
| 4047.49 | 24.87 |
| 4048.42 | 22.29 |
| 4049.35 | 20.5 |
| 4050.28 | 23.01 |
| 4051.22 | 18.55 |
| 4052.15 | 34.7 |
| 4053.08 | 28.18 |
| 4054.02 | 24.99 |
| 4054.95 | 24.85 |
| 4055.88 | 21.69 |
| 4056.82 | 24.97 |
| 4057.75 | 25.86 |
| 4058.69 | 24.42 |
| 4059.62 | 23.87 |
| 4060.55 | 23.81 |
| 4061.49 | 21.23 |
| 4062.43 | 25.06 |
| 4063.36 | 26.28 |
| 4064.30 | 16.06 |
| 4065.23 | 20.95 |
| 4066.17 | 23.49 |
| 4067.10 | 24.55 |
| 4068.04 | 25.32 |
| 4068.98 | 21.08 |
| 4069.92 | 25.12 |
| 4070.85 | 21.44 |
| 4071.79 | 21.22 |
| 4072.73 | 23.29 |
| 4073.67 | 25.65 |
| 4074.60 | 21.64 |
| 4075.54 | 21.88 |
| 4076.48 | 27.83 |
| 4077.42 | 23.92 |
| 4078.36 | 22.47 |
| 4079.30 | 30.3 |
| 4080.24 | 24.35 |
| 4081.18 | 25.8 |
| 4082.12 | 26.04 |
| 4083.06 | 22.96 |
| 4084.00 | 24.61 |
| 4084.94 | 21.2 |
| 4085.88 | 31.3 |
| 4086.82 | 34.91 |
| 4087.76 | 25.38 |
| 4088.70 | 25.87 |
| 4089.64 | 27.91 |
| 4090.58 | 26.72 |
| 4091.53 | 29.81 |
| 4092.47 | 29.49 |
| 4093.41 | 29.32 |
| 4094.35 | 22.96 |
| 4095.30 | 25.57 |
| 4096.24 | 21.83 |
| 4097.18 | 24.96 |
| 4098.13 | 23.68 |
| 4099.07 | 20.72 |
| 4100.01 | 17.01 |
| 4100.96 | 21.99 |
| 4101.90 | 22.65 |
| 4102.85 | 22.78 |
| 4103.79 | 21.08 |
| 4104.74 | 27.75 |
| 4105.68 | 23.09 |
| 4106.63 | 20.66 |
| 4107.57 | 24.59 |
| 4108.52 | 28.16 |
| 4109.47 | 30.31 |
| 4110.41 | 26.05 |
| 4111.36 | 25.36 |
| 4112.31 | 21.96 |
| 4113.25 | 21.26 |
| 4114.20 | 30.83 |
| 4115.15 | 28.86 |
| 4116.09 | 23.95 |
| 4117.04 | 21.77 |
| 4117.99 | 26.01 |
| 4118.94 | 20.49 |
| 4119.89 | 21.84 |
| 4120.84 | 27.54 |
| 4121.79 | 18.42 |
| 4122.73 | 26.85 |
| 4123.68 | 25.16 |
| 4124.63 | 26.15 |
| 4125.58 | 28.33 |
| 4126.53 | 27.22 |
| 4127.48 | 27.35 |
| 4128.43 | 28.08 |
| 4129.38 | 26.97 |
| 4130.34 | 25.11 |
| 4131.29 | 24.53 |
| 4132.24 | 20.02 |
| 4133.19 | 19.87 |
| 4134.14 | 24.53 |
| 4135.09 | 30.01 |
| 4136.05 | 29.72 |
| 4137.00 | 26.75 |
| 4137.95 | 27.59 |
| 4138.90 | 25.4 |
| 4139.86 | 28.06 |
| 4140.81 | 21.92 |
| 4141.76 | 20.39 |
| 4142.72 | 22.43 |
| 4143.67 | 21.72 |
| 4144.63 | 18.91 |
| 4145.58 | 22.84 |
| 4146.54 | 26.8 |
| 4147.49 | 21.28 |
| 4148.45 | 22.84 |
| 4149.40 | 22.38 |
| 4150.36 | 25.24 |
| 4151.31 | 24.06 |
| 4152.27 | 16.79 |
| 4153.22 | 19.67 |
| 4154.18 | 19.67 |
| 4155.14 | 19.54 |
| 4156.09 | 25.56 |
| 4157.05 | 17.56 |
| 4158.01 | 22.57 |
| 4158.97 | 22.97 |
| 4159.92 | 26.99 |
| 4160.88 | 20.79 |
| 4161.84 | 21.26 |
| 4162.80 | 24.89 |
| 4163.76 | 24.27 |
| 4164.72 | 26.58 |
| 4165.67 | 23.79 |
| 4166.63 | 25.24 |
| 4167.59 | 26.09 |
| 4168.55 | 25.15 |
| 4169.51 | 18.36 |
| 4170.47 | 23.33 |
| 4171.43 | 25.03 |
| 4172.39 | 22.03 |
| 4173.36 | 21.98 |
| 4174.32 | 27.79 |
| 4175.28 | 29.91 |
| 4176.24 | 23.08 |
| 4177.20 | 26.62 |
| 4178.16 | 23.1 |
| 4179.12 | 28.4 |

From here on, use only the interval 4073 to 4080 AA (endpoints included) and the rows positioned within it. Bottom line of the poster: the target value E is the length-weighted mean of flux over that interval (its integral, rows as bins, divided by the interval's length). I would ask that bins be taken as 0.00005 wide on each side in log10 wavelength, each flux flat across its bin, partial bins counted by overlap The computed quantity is 25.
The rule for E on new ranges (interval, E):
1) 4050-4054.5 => 26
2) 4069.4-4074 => 23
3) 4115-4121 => 24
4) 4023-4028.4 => 26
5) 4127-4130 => 27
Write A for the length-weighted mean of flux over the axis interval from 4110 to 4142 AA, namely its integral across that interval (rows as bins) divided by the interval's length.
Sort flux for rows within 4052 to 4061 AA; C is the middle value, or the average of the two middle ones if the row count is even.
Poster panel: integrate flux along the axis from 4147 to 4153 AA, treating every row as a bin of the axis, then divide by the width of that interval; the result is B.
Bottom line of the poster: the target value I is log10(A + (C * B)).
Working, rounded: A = 25.2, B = 22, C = 25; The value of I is 2.76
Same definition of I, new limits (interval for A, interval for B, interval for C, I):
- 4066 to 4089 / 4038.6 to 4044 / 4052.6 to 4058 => 2.88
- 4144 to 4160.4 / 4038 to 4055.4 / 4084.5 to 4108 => 2.82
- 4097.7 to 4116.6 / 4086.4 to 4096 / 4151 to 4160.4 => 2.78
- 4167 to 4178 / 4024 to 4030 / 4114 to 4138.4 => 2.84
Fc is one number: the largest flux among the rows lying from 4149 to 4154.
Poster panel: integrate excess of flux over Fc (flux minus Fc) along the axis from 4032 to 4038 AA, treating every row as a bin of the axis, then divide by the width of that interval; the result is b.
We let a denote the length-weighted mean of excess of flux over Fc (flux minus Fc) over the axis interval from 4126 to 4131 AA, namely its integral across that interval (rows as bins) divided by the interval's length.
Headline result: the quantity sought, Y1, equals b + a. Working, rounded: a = 1.6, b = 1.4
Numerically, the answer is 3.0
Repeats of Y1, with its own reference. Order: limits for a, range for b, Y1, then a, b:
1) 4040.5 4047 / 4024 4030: -0.2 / 0.0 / -0.2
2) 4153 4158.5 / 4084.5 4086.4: -3.1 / -4.4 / 1.3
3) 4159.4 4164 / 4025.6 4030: -1.0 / -1.6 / 0.6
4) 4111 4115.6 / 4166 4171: -1.2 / 0.4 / -1.6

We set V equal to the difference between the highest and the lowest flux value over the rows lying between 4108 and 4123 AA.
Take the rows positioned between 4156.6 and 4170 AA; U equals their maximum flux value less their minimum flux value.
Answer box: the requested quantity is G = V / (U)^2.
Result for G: 0.140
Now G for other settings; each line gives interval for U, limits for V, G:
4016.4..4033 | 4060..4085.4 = 0.071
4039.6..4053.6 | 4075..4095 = 0.053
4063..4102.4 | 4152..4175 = 0.031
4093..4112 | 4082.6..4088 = 0.078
